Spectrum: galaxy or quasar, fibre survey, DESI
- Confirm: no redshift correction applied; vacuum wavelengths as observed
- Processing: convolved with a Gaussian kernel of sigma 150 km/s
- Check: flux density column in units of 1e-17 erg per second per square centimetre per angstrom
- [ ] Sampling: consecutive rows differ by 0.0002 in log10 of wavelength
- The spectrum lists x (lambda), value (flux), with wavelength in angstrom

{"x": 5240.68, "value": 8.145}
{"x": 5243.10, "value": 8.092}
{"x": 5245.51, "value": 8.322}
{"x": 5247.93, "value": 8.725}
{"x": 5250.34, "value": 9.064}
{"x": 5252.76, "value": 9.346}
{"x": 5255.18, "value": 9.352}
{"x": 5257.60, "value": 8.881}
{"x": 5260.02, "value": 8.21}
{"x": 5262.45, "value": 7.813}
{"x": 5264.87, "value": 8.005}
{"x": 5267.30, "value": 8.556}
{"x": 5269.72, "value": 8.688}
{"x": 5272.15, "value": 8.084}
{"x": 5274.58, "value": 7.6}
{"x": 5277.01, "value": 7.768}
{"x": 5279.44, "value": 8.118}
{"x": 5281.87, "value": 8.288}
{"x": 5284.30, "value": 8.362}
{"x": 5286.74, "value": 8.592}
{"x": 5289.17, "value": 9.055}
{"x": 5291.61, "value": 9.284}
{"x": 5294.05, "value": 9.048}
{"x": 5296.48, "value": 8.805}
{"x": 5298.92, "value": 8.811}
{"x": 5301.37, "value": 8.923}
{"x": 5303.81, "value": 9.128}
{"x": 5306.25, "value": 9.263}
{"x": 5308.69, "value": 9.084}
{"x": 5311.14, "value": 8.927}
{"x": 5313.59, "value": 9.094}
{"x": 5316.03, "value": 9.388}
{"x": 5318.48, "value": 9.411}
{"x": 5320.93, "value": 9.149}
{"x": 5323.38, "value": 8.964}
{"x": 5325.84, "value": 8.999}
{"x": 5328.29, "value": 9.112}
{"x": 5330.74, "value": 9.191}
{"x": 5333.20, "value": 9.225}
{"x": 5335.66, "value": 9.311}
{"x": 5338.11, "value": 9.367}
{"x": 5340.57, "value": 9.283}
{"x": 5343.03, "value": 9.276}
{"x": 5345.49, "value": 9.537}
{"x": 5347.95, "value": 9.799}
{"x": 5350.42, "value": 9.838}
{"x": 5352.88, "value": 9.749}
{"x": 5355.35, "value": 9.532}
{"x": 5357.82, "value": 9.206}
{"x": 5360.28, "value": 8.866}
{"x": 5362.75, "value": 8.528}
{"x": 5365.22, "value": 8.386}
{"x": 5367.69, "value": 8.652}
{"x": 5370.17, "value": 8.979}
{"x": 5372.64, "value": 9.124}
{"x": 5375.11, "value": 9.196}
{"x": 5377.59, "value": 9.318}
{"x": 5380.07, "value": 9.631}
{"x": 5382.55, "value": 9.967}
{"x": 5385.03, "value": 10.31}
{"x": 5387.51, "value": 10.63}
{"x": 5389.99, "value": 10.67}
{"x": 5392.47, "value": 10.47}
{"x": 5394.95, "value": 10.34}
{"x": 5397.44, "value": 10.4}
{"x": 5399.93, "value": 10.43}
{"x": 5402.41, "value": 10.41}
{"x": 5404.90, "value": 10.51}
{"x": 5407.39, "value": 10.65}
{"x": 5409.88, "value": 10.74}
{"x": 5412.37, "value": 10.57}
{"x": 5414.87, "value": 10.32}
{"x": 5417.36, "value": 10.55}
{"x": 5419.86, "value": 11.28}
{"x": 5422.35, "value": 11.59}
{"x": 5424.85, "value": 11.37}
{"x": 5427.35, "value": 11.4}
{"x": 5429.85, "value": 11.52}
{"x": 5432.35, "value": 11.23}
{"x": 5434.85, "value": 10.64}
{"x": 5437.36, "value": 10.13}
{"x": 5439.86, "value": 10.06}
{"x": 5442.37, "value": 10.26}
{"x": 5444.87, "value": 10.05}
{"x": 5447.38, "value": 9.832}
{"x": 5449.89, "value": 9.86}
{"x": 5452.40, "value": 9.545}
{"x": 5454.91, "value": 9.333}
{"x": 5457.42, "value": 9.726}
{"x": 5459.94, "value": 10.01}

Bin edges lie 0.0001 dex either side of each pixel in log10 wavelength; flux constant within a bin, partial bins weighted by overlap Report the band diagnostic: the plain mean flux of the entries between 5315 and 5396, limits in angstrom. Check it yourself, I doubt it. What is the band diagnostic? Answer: 9.4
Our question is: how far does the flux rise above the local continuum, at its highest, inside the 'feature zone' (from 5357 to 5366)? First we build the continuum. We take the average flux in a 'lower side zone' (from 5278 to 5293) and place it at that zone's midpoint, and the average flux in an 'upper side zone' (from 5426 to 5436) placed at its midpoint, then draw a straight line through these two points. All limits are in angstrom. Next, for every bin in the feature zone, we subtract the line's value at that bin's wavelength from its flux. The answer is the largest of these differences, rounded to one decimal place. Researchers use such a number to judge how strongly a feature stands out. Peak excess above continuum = -0.7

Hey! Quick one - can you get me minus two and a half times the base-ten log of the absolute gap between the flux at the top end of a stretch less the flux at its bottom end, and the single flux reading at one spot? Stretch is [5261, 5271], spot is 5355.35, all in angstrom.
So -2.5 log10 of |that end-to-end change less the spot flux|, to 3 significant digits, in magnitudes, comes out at -2.34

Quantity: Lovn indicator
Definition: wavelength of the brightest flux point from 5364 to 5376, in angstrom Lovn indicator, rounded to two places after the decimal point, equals 5375.11 angstrom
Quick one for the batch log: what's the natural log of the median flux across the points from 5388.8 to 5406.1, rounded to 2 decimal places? 2.34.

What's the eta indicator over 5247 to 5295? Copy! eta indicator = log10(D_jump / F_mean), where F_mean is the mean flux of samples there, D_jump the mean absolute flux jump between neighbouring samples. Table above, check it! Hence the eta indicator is -1.43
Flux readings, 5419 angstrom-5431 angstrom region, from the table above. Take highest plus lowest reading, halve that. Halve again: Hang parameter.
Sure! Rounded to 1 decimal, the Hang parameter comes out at 5.7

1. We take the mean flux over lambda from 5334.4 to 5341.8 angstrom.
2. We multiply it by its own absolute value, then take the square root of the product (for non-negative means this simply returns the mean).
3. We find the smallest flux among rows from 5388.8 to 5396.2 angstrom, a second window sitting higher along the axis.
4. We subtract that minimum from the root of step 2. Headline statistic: -1.0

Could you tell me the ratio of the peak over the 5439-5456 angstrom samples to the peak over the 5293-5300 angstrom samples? 1.13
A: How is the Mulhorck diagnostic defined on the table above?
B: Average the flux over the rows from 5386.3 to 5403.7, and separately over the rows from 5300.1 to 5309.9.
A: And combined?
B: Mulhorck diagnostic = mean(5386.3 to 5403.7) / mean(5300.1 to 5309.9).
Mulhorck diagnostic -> 1.15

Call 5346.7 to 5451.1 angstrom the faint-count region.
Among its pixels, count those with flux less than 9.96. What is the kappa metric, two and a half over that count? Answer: 0.16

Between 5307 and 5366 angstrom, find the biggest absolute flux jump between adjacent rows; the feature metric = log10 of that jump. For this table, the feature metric -0.47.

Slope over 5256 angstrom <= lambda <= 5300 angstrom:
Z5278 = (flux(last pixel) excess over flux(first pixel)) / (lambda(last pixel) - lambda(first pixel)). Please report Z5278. -0.002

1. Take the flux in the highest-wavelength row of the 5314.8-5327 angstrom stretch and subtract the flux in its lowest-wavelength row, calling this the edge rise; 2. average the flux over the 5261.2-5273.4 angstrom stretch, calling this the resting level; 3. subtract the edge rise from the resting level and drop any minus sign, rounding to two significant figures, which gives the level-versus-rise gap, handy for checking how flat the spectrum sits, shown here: 8.6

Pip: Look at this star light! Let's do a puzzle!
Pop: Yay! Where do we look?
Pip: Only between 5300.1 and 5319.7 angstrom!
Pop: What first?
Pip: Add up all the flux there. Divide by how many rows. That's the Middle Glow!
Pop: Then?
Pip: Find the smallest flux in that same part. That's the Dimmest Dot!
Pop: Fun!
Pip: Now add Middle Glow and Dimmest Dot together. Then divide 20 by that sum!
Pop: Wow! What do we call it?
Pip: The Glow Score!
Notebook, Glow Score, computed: 1.11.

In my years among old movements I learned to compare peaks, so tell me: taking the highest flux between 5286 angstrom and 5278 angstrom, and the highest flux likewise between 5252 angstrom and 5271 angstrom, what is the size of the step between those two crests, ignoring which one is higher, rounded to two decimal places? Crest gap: 0.99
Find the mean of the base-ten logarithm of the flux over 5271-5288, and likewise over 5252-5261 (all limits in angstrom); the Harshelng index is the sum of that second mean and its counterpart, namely 1.86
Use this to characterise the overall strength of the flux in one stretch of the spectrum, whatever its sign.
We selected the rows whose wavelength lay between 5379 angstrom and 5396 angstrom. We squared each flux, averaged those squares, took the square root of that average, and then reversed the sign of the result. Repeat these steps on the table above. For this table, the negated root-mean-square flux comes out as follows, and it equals -10.3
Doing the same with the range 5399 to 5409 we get -10.5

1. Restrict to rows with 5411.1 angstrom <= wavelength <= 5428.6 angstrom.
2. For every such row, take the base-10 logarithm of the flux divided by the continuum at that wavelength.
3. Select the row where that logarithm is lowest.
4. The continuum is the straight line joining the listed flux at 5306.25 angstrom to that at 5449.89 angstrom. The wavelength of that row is 5414.87 angstrom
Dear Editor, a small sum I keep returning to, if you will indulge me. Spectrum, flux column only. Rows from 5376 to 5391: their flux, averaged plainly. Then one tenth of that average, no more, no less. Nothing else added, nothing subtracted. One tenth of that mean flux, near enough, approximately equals 1.01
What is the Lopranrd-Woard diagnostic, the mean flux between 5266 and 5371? 9.0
